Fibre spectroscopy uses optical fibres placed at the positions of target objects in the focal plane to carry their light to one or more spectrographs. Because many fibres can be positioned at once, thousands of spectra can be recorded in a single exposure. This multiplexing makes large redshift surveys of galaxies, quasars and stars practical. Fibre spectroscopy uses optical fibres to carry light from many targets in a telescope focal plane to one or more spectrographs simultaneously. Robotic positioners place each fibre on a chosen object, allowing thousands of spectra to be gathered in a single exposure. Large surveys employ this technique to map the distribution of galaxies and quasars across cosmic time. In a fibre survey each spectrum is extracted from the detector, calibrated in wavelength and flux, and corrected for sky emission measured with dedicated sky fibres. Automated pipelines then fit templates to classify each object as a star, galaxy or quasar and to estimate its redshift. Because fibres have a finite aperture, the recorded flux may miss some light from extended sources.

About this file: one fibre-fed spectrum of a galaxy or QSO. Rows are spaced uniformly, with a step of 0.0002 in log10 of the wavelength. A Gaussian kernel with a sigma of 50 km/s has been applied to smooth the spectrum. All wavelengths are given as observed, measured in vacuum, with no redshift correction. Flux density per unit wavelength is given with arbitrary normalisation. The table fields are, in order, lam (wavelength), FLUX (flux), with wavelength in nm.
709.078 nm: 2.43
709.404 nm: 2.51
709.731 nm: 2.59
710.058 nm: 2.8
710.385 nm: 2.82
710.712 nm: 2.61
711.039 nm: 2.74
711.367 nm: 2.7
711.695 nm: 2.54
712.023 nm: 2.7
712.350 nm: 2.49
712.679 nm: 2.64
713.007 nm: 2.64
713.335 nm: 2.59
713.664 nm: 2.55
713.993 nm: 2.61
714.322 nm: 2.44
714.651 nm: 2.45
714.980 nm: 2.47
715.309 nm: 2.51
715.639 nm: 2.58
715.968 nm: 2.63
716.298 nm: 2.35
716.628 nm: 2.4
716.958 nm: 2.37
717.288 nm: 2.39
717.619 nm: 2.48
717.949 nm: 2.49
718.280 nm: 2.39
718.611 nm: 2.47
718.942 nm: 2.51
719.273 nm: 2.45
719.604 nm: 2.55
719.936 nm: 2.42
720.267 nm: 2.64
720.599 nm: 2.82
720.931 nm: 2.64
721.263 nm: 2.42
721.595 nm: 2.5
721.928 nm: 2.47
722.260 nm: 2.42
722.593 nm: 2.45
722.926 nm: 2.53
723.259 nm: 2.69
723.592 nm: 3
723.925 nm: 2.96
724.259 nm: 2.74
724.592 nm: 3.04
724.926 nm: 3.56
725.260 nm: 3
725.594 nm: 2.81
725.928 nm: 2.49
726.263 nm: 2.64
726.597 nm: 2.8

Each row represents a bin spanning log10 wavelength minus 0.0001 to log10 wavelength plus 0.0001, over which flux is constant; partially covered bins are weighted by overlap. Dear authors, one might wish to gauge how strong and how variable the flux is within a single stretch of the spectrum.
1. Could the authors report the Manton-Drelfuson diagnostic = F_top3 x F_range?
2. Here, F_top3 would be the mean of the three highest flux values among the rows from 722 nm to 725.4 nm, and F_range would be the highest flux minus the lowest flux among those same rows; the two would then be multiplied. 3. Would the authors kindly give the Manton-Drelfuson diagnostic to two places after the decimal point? 3.65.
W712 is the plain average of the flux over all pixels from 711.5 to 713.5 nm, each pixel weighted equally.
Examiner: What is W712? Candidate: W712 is 2.60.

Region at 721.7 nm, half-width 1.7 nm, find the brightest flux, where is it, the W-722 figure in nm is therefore 720.599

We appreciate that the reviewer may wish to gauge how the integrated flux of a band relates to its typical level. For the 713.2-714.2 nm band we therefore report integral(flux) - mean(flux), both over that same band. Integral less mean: 0.0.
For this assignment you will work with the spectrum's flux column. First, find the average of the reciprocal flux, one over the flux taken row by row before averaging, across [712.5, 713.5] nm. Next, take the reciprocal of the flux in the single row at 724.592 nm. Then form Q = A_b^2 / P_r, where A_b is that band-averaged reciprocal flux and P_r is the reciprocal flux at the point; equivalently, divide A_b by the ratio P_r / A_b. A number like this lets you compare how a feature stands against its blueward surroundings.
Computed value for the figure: 0.44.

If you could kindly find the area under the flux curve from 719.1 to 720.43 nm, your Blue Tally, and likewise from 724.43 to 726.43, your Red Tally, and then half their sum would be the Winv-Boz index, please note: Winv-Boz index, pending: 4.6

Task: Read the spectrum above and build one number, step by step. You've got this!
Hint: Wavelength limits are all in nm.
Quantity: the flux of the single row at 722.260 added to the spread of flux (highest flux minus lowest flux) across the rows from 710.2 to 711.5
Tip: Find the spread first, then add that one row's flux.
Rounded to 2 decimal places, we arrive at 2.63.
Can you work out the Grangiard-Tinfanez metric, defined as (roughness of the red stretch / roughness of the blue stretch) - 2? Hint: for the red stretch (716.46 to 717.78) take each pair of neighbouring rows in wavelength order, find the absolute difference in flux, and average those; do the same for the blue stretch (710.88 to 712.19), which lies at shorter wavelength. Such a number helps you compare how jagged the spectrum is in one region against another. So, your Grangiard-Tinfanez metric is -1.6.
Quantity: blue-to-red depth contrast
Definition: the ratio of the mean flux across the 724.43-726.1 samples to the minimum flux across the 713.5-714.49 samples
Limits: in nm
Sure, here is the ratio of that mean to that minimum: 1.22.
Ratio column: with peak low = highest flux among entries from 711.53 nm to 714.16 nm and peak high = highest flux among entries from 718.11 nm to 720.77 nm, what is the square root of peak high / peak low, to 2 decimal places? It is 1.02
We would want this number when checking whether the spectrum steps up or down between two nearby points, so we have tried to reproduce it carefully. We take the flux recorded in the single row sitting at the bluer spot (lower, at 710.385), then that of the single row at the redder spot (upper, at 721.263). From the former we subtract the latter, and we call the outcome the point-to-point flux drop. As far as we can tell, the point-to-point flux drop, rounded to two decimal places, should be 0.40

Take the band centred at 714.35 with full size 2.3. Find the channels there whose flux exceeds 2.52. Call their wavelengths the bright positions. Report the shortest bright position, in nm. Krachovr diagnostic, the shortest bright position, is 713.335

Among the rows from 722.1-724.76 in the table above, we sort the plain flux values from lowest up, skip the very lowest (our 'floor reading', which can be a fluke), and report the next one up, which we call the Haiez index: 2.45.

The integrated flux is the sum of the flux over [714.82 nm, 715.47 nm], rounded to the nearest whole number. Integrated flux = 5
